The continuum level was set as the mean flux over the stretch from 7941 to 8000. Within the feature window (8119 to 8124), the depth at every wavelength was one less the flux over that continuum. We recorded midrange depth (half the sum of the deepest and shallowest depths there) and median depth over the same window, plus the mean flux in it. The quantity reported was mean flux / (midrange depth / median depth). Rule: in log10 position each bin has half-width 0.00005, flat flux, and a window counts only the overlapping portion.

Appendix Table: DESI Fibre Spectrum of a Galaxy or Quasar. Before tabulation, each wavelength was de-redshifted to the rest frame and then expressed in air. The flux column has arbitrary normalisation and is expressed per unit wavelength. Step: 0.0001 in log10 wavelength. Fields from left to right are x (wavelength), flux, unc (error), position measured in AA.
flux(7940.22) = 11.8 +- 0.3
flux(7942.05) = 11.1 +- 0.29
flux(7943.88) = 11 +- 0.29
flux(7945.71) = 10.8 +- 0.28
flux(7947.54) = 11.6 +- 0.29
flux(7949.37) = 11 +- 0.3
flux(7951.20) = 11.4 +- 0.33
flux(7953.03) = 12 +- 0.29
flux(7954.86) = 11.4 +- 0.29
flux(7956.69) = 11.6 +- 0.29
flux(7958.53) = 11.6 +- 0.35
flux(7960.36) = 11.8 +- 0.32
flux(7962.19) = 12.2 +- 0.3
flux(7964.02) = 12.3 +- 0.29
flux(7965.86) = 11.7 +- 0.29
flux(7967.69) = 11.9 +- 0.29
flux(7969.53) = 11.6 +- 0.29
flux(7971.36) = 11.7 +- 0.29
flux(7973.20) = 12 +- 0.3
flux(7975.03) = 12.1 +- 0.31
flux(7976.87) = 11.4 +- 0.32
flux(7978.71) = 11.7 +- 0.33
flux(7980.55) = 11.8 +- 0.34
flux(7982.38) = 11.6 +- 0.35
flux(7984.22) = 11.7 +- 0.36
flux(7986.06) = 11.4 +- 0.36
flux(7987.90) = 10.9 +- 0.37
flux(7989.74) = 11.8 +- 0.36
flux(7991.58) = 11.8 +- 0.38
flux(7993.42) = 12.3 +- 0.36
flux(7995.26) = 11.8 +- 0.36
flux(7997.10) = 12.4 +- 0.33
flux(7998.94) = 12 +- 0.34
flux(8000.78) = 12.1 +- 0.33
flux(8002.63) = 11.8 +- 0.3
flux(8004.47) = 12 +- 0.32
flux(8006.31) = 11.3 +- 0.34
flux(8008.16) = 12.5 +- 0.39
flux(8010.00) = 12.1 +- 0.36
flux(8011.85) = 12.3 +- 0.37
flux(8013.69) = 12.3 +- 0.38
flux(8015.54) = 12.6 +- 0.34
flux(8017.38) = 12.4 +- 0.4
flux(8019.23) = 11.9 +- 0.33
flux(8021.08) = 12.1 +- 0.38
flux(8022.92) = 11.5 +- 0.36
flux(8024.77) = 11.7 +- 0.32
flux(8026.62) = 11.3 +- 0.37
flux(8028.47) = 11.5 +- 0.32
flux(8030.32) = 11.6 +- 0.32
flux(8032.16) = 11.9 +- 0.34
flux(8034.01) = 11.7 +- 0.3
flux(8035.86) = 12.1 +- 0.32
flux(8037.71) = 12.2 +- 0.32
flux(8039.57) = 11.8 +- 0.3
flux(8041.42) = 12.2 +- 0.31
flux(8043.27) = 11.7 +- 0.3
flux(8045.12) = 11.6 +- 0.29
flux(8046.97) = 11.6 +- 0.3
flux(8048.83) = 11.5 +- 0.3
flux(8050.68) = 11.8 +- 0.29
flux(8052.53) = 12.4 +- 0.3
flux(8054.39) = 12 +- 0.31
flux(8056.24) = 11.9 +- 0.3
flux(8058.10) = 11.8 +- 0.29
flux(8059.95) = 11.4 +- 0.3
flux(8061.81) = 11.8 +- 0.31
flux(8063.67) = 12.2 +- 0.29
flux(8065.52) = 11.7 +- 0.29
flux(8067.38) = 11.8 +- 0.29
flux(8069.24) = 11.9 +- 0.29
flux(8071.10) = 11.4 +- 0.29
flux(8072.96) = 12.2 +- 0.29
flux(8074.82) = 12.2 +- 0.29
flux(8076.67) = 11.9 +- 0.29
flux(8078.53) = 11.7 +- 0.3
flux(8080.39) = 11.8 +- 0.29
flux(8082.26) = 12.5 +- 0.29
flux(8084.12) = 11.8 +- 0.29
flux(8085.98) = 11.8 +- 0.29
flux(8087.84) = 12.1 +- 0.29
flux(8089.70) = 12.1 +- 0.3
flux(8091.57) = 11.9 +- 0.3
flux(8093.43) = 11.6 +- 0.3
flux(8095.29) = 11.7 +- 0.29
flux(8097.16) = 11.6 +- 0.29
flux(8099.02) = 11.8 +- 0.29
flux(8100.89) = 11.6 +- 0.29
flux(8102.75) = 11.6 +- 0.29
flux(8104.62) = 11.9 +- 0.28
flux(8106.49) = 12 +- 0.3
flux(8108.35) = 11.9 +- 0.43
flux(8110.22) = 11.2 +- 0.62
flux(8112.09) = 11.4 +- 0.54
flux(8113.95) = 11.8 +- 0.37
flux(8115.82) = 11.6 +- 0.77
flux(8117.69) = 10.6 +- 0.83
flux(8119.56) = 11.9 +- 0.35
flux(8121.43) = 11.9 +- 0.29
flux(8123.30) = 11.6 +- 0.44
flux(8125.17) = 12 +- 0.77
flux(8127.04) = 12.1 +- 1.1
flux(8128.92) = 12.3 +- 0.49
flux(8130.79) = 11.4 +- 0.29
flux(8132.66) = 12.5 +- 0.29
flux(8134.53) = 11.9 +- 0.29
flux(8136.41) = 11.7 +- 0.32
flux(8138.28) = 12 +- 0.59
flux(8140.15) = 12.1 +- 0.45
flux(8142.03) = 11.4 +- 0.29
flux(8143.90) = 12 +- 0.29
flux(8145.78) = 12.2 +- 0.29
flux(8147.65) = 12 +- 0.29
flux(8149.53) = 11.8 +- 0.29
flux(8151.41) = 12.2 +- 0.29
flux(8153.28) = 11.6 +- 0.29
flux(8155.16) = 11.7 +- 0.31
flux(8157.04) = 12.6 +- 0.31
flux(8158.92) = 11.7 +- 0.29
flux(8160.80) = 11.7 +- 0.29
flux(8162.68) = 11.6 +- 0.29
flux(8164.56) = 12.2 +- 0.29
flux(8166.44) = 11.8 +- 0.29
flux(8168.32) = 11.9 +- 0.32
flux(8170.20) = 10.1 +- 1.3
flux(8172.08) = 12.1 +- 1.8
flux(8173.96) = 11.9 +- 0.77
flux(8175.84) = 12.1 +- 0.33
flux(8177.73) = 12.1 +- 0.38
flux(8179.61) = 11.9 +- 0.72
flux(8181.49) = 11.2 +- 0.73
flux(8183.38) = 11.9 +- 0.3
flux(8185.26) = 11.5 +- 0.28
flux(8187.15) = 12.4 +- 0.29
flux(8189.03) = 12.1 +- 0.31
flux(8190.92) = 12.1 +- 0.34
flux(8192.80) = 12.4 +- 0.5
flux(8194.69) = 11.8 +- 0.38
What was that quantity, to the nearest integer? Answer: 34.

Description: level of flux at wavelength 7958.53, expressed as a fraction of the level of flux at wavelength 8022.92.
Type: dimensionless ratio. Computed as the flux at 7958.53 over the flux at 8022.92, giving 1.01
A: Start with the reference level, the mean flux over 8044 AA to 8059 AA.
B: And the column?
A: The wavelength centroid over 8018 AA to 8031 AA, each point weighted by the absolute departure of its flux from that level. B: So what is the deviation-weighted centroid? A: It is 8025.5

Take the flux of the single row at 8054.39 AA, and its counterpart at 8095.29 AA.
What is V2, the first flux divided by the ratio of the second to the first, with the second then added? 24.0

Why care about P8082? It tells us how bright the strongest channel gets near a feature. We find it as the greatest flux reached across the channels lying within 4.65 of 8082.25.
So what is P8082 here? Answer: 12.5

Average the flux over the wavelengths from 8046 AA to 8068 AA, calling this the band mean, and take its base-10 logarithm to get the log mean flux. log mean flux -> 1.073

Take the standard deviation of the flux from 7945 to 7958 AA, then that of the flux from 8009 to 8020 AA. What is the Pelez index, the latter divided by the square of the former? 2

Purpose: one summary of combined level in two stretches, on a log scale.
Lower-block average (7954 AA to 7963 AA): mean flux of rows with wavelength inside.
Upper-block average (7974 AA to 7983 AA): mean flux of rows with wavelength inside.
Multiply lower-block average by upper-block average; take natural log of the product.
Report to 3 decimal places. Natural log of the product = 4.923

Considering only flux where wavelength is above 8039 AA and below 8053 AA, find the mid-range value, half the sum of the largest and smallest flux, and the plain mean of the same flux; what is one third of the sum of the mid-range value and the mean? 7.92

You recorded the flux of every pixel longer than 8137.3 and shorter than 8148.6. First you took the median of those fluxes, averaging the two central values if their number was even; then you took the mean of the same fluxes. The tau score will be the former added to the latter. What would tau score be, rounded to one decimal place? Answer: 24.0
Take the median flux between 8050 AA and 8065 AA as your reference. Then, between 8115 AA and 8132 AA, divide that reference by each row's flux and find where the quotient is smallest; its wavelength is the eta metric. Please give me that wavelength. 8128.92 AA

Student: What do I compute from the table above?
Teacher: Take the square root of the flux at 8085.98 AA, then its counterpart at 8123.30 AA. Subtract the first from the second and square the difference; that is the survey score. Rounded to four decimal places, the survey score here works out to 0.0009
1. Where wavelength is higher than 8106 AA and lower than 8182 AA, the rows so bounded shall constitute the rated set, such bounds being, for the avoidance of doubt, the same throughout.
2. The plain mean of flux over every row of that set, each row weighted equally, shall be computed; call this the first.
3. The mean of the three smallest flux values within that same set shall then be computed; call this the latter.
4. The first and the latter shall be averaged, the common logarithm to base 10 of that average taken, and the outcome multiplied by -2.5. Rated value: -2.625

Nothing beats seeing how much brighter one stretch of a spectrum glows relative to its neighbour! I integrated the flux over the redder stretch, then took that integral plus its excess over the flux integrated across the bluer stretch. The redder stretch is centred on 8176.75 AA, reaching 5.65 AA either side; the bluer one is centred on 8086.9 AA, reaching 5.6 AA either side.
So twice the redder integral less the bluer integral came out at 134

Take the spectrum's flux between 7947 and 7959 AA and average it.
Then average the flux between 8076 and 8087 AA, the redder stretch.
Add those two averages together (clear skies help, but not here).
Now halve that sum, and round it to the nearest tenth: 11.7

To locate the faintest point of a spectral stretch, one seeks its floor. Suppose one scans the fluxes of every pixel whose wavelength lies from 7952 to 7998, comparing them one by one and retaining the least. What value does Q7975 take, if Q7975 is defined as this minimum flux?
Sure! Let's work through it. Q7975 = 10.9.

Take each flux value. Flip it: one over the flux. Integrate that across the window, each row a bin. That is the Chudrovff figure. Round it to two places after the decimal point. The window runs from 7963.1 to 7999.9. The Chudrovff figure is 3.12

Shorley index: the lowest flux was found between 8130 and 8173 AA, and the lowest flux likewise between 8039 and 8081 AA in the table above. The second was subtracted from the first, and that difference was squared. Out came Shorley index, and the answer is 1.69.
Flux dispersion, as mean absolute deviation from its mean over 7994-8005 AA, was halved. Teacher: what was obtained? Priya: 0.078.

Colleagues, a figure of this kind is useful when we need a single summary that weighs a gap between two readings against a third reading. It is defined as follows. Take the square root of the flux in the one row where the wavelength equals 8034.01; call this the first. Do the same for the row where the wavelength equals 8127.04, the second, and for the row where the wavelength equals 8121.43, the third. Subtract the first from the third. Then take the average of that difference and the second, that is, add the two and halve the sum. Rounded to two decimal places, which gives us 1.75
